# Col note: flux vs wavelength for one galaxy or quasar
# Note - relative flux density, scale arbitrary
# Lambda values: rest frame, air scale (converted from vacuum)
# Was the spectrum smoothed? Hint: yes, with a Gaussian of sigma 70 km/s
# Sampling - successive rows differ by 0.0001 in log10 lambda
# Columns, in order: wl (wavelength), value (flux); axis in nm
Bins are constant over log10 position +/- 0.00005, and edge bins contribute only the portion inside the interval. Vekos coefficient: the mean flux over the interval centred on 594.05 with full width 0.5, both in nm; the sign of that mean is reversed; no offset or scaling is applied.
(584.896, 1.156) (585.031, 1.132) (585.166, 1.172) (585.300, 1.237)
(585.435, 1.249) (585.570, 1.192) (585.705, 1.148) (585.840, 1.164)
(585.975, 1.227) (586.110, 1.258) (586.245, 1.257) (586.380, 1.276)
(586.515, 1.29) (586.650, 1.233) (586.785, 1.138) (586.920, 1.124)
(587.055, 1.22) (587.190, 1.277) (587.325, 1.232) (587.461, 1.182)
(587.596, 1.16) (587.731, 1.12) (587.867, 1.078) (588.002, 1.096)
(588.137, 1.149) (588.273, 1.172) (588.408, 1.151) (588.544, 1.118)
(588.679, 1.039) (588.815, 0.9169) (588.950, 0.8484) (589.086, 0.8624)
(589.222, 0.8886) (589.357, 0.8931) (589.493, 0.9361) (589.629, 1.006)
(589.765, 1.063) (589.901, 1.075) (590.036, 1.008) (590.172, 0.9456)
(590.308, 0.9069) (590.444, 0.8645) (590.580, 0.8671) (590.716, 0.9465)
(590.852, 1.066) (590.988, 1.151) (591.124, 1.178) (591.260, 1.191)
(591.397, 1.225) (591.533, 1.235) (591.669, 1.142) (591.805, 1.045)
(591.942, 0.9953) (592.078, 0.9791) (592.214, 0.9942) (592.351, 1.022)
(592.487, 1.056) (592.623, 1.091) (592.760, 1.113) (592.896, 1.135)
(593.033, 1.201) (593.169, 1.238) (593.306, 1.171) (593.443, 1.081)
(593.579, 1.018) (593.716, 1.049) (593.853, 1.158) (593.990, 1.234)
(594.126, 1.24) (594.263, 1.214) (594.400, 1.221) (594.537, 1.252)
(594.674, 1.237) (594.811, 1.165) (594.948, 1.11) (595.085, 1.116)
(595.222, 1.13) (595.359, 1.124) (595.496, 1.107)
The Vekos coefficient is -1.21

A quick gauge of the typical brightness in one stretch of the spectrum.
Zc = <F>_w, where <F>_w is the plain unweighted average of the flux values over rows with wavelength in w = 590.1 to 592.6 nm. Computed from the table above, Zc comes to 1.05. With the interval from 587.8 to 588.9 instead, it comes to 1.09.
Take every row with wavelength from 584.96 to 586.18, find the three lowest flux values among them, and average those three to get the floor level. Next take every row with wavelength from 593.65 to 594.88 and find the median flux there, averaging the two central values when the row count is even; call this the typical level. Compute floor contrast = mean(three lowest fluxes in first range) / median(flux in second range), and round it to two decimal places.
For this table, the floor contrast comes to 0.94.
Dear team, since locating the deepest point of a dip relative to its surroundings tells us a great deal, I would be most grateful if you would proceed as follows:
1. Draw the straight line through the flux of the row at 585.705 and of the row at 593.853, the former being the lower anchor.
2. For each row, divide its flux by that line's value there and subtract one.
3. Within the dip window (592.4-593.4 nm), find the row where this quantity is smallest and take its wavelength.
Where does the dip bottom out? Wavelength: 592.487 nm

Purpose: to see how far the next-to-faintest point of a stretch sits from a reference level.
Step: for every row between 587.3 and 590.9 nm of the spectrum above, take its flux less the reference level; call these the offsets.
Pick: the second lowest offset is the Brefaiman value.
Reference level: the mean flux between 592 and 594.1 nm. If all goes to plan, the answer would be -0.24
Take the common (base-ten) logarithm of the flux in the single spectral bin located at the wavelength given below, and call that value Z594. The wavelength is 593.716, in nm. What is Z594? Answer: 0.02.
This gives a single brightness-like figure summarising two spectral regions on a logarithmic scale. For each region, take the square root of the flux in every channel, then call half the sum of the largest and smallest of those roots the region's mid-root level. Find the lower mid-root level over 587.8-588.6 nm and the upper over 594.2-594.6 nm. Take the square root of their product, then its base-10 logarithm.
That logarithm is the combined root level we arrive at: 0.035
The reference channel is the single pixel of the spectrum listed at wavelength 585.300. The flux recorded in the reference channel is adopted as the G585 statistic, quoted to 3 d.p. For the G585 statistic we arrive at 1.237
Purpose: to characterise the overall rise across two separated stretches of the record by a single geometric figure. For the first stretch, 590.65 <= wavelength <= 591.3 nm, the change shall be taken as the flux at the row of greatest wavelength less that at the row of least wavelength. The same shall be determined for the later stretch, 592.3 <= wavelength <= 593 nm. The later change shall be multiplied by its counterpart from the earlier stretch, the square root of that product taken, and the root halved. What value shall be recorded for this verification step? 0.083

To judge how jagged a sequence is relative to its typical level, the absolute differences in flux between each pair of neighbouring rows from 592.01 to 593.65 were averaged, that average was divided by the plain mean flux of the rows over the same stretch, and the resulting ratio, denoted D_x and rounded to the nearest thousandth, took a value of 0.040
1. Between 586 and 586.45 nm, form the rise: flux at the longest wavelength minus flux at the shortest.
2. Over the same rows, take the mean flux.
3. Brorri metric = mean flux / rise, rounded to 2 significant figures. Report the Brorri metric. 70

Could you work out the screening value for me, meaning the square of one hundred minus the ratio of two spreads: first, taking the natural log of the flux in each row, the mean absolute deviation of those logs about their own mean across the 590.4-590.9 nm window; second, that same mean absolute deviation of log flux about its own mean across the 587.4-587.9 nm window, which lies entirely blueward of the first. 9538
